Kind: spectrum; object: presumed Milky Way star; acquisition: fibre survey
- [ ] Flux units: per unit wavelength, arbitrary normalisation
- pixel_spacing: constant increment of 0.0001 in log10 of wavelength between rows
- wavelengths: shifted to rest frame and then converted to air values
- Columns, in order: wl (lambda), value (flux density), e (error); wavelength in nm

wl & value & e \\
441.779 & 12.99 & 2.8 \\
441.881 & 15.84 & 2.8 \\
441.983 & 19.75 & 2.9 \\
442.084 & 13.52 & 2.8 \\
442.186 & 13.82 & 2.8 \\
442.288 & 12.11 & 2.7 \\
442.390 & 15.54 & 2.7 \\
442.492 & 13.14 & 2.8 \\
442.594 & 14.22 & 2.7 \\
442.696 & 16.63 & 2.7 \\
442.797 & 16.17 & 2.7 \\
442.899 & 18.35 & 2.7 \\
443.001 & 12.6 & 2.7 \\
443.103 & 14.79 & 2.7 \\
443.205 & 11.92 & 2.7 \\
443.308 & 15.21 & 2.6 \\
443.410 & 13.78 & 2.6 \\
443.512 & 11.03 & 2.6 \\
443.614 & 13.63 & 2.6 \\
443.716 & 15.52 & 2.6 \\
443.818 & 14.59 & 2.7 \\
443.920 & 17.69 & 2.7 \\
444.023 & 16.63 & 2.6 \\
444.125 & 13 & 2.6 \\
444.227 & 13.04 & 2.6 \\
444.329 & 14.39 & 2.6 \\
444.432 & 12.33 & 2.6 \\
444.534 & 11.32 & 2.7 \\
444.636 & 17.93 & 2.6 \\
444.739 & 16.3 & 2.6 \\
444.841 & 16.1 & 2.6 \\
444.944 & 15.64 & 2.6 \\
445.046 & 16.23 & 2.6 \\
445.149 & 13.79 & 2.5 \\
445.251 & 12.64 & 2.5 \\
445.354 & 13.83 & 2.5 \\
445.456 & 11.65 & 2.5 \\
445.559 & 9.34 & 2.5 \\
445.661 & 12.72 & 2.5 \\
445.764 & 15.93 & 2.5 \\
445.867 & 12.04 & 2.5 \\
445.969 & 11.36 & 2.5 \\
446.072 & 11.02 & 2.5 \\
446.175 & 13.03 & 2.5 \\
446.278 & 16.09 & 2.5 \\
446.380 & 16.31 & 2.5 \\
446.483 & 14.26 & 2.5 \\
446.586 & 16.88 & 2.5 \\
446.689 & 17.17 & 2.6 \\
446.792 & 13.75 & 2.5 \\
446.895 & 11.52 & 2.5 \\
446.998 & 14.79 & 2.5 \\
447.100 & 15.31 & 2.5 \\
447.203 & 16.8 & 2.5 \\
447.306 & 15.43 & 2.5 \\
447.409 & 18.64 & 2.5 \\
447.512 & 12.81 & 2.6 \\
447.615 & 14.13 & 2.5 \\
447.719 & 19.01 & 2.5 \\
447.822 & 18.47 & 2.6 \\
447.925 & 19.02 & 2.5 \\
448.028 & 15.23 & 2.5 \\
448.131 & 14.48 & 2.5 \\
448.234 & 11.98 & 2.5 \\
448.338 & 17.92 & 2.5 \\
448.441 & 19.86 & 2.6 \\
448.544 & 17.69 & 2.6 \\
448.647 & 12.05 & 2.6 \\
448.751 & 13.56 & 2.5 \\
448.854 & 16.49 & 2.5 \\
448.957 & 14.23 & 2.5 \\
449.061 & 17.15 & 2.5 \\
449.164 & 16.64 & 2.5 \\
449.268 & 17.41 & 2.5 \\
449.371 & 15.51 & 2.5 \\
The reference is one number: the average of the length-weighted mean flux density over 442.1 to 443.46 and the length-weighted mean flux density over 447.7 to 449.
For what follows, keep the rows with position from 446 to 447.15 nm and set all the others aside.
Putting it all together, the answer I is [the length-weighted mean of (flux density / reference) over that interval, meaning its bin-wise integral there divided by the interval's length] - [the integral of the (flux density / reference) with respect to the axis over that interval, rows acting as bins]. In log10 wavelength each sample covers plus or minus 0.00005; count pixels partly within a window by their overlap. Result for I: -0.14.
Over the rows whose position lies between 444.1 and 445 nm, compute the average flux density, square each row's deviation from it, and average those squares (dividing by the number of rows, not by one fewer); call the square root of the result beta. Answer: 2.06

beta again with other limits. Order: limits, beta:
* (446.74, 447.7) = 1.99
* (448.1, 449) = 2.61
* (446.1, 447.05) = 1.80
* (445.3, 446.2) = 1.76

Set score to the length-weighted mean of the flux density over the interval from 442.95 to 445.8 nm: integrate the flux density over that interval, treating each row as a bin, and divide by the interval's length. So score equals 14.0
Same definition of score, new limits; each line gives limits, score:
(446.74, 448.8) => 15.6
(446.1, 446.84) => 15.2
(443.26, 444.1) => 14.7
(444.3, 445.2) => 14.9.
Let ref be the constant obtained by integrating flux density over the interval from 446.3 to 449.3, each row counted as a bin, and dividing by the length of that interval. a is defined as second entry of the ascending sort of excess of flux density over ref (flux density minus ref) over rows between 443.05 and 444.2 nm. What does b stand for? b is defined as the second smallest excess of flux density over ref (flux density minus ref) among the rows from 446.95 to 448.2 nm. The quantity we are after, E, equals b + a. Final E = -5.6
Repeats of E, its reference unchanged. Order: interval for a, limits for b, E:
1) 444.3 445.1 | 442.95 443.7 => -7.4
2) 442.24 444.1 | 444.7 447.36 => -8.7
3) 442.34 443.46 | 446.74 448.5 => -7.1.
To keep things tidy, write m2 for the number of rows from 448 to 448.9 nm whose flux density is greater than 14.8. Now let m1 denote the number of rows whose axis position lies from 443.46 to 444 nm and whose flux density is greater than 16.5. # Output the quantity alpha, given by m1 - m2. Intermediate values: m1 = 1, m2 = 5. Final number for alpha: -4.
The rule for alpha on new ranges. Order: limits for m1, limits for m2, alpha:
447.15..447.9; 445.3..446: 3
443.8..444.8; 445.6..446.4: 0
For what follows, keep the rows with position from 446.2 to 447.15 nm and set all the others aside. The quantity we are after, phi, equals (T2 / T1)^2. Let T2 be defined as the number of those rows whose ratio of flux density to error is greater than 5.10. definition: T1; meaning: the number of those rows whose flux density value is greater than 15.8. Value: 4.0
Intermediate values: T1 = 4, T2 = 8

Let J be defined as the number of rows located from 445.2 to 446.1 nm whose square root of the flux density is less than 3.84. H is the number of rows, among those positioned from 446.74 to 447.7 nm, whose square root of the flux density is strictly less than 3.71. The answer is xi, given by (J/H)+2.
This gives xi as 4.67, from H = 3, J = 8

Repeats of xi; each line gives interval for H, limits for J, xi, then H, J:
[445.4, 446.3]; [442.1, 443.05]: 2.71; 7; 5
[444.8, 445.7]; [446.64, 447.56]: 2.75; 4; 3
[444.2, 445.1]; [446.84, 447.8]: 3.00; 3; 3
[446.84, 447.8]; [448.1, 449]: 4.50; 2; 5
